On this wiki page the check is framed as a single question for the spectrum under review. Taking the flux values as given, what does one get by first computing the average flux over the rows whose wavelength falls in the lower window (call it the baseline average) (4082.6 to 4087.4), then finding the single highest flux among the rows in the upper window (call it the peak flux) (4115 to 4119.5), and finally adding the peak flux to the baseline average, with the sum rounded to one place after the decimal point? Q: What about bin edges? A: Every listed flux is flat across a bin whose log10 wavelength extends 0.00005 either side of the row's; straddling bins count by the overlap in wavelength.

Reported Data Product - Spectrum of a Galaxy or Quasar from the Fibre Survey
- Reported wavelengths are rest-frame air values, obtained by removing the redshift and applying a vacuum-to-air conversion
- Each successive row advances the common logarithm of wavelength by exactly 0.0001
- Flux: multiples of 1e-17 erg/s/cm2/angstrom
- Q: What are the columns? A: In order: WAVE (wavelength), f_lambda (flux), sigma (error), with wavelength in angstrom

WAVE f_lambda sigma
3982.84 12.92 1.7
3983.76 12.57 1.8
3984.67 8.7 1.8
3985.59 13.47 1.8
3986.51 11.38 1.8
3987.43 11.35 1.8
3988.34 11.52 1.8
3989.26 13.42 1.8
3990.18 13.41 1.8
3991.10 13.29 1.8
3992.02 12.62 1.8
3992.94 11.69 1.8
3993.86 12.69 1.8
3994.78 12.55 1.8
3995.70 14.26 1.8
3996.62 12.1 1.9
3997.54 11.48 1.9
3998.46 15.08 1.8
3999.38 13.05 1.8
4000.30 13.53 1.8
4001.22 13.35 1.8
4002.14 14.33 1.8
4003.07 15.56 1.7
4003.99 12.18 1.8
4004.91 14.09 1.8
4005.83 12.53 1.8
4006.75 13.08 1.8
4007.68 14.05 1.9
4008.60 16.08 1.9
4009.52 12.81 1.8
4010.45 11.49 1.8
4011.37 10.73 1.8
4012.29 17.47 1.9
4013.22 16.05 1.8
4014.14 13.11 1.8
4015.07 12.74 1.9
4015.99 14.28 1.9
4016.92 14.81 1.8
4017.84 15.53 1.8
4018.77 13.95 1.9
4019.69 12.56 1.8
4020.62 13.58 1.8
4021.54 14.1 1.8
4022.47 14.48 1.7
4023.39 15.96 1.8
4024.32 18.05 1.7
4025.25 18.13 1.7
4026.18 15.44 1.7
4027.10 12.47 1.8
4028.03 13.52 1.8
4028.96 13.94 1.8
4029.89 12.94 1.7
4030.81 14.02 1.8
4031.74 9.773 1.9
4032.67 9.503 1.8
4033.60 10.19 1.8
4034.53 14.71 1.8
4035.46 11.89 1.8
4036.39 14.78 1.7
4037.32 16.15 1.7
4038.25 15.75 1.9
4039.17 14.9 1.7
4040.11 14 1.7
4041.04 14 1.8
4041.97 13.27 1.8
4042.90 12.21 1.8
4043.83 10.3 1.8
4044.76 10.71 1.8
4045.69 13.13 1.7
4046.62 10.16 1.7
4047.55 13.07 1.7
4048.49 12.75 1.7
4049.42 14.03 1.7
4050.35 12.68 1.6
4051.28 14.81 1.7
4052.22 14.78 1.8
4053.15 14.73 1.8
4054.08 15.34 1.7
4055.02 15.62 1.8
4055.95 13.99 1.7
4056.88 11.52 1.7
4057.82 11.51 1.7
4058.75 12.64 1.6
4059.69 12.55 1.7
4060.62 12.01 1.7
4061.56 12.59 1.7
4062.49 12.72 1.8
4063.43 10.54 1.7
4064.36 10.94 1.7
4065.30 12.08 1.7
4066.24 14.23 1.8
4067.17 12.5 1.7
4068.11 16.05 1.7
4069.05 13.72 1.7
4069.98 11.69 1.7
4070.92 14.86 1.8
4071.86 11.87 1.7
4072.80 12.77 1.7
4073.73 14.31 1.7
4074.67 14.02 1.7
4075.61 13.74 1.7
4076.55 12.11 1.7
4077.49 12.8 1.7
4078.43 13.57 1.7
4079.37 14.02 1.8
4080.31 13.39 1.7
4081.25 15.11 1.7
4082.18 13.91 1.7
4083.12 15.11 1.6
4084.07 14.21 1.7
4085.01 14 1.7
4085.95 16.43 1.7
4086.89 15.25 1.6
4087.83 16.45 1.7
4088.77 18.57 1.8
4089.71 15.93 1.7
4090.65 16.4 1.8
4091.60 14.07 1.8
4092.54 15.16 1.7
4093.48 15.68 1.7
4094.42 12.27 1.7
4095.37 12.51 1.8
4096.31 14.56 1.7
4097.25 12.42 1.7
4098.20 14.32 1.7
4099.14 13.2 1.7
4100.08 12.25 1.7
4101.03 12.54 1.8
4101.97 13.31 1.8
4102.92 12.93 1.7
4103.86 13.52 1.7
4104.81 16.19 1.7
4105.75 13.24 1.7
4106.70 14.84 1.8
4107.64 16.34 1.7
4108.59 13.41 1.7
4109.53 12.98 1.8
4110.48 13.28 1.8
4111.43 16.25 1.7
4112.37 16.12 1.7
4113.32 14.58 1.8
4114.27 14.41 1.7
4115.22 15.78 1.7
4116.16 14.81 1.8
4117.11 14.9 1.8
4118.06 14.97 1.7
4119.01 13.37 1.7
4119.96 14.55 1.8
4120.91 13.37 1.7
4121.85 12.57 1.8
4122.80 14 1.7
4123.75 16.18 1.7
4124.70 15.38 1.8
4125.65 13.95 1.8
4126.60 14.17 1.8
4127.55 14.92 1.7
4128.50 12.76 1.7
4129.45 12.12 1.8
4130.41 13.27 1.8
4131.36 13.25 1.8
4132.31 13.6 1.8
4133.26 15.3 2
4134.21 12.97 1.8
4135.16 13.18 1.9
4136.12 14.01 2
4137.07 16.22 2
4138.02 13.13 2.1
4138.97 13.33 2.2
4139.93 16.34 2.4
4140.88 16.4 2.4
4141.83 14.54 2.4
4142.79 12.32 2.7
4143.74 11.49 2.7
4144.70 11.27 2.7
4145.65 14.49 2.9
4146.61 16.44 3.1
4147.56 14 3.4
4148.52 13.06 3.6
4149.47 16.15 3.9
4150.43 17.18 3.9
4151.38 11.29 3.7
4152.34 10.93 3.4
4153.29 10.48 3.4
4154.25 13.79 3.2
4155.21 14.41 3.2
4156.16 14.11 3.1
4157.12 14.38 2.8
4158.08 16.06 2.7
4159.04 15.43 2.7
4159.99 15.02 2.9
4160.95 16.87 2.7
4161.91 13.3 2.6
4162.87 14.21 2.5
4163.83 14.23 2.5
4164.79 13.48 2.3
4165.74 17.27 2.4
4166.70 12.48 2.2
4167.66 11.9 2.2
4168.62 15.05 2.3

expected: 30.8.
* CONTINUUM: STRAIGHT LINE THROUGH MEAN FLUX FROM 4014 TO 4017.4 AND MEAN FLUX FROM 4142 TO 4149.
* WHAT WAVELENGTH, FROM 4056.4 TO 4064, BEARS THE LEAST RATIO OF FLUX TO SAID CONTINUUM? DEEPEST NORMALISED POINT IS 4063.43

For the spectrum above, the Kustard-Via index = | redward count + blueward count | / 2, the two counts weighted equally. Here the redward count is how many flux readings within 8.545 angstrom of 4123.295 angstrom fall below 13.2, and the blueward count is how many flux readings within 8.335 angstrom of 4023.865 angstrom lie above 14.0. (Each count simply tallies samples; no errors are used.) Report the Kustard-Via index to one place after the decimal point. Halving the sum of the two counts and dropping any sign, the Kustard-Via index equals 6.5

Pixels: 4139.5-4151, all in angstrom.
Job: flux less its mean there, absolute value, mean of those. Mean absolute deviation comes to 1.7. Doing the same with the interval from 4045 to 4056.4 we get 1.2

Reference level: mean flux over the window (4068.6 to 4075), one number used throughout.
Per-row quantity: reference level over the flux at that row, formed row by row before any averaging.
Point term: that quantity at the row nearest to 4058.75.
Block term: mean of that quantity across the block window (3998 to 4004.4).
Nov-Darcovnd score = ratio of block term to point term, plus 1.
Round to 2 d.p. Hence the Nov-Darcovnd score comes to 1.92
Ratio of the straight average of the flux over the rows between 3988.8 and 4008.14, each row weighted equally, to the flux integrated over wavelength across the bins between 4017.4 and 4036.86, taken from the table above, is 0.049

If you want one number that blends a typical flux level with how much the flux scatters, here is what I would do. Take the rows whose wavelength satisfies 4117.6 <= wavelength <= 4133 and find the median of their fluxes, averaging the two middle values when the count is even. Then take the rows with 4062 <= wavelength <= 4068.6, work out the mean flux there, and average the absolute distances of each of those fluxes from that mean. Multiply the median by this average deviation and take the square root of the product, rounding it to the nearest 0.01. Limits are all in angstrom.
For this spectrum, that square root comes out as 4.36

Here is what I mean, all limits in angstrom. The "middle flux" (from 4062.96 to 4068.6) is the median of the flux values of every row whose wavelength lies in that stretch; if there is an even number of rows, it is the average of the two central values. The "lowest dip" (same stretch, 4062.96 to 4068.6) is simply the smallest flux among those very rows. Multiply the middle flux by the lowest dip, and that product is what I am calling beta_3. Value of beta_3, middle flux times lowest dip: 130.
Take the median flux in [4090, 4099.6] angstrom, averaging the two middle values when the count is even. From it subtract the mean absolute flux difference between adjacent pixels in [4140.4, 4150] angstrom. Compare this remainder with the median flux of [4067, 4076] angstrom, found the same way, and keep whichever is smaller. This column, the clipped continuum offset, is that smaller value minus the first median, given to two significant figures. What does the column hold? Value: -1.9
